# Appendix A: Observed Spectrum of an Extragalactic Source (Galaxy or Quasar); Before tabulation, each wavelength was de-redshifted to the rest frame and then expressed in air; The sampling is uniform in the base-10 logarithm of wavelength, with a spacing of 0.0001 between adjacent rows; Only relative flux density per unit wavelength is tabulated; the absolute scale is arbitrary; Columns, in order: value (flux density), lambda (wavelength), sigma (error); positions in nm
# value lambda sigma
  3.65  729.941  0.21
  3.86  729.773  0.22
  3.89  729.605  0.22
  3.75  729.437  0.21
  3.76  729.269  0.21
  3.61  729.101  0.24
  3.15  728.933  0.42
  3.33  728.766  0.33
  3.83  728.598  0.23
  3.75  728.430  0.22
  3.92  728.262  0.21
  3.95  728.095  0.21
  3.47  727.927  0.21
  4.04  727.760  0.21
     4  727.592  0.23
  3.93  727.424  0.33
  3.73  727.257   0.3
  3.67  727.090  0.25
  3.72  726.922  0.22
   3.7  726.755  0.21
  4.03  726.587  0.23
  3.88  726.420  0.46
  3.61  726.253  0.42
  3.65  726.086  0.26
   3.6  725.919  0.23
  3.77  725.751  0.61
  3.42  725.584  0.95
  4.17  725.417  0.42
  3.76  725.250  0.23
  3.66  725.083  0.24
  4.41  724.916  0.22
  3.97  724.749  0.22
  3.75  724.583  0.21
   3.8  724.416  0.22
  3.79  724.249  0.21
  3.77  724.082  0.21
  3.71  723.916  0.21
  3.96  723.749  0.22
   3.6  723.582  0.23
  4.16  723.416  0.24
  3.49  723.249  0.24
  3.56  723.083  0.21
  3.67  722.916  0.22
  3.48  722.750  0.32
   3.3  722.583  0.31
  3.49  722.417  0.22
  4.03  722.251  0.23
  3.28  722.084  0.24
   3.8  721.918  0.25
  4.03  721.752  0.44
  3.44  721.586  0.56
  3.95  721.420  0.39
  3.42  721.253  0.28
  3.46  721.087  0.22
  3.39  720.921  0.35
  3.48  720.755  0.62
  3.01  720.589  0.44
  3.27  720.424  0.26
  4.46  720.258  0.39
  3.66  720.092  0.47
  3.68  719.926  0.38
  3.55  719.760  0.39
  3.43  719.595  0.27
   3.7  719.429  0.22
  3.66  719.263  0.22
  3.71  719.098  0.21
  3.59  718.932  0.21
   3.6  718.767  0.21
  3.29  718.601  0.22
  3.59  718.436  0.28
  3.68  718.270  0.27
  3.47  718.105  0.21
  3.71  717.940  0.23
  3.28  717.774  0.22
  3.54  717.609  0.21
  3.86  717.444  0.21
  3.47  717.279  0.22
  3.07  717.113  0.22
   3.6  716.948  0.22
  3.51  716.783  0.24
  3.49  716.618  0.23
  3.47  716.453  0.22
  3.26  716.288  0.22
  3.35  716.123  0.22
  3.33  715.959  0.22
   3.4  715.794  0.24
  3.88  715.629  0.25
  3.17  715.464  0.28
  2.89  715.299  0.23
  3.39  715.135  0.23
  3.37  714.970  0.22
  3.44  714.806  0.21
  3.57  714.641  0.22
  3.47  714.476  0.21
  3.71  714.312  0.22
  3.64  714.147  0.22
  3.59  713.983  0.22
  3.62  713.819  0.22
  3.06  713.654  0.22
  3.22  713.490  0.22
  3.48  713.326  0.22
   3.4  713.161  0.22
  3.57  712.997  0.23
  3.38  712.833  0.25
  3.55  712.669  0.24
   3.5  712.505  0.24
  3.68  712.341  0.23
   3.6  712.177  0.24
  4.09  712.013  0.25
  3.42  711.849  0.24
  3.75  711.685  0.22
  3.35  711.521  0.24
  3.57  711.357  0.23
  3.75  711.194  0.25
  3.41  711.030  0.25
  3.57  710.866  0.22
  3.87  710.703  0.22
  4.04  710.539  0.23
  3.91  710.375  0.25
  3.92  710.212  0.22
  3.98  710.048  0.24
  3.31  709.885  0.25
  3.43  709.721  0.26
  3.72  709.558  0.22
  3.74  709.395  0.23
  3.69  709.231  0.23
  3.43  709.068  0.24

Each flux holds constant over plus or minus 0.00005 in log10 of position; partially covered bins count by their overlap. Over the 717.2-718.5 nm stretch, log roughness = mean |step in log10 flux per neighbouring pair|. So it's 0.034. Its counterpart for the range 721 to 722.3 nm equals 0.054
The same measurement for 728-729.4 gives 0.028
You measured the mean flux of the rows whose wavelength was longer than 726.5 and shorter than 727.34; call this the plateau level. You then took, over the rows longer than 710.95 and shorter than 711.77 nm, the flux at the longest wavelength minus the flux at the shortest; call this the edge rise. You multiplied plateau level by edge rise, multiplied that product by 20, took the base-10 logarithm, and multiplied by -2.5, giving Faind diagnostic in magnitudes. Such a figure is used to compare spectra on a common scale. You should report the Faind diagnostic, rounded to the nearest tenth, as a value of -3.5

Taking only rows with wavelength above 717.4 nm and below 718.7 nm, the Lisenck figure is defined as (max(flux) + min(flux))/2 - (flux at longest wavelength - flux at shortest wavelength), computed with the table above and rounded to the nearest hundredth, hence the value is 4.14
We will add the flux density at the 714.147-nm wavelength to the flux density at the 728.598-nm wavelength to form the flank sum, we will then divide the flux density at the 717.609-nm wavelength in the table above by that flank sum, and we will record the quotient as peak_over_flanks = 0.47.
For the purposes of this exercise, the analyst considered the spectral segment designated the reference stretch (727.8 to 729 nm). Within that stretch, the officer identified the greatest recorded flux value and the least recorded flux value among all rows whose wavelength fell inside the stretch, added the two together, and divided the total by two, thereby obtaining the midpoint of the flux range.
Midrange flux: 3.55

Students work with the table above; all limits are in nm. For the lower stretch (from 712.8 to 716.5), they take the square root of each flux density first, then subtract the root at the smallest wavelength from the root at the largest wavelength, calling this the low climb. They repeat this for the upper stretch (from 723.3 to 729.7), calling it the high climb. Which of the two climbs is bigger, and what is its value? 0.02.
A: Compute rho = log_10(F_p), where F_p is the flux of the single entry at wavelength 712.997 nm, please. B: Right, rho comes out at 0.553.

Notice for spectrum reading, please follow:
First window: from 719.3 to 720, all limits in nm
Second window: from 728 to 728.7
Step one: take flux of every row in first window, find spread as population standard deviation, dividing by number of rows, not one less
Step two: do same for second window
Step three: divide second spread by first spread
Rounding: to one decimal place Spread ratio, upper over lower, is 0.7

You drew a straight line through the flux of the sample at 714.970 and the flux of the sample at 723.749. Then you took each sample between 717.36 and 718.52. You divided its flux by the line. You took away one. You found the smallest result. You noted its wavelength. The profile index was 717.774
